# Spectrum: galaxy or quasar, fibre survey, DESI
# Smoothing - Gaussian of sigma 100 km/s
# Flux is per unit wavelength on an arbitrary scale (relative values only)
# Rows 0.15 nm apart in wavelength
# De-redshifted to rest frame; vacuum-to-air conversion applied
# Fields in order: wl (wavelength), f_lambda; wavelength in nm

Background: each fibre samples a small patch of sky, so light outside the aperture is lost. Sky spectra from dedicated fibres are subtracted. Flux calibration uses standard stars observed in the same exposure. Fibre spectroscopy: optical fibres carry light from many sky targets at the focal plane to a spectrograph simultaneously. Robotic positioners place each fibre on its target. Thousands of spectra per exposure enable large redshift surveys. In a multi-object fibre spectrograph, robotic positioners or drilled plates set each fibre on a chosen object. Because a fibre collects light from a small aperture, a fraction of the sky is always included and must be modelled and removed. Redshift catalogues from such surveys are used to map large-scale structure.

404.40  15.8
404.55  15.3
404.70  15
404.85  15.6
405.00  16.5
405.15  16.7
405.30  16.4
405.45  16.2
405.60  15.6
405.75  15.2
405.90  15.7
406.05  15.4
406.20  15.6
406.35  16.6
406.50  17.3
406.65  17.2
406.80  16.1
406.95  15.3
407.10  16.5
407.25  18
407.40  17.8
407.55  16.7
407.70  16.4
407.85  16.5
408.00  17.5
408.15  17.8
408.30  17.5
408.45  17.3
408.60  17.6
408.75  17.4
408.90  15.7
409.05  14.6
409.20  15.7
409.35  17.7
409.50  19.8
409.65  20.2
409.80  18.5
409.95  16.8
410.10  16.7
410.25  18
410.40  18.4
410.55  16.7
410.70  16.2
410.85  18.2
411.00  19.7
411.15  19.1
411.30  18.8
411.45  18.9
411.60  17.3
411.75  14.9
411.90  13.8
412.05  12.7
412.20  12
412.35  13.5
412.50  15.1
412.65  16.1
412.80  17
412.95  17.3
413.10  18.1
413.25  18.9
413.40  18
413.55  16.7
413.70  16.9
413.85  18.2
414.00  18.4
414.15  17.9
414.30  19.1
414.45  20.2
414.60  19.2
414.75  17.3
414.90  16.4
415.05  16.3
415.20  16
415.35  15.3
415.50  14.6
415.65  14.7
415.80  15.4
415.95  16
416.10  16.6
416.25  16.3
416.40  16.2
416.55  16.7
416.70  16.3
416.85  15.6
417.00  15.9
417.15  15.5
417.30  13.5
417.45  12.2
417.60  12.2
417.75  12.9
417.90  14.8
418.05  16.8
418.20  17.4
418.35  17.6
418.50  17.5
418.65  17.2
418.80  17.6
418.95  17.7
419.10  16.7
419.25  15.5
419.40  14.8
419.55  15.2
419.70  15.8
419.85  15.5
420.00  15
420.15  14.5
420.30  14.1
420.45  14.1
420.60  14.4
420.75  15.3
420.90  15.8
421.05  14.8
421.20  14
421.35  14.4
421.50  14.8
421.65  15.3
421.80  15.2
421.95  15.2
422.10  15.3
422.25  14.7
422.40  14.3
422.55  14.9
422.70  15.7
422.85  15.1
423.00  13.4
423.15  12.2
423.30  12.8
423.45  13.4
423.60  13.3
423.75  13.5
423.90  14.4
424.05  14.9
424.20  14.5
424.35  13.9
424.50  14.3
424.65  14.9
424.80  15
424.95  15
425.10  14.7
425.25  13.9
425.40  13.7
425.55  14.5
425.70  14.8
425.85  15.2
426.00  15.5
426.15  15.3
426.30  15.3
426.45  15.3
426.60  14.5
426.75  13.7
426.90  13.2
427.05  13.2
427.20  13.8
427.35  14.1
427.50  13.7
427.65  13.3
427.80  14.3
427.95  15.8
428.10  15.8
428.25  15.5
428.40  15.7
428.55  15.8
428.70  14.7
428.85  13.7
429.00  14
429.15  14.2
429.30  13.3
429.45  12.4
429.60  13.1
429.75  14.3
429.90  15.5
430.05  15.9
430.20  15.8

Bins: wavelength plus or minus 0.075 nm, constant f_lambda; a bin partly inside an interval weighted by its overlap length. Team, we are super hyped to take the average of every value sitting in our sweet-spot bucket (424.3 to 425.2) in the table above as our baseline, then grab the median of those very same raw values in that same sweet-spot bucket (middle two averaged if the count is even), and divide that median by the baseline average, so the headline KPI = 1.01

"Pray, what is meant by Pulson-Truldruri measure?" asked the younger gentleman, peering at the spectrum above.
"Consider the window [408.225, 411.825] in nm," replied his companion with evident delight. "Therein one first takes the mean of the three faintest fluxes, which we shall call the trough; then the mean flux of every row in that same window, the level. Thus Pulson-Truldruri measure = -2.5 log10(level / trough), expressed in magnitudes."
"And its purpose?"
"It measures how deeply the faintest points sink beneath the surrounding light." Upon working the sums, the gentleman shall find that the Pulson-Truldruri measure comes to -0.17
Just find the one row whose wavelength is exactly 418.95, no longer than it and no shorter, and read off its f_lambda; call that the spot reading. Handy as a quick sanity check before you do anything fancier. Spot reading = 17.7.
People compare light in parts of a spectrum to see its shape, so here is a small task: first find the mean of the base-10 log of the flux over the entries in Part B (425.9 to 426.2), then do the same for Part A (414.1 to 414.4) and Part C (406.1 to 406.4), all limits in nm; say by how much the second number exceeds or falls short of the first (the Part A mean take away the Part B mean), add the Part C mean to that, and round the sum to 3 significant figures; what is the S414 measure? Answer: 1.29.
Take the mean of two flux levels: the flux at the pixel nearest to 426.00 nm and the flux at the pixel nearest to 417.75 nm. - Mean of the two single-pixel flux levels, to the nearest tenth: 14.2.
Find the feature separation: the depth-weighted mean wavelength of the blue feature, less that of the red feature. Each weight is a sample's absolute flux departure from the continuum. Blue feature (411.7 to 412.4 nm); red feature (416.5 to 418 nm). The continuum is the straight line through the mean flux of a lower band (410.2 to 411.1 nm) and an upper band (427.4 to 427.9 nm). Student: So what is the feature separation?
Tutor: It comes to -5.40 nm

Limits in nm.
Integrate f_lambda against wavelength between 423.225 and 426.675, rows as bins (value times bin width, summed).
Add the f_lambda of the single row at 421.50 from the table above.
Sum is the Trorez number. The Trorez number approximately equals 64.7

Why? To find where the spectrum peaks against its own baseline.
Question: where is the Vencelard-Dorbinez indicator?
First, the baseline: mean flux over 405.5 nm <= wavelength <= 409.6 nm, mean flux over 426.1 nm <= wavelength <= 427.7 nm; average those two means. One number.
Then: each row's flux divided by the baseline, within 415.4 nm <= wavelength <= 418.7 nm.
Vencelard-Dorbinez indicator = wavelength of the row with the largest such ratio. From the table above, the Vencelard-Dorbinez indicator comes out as 418.35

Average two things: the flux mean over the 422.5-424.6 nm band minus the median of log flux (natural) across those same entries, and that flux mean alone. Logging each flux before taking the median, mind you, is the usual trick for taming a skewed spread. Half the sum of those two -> 12.7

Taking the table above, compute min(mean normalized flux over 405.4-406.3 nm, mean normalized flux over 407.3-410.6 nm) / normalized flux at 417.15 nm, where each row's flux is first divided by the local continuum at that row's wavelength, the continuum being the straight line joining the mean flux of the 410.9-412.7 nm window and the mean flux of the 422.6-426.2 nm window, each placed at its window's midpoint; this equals 0.92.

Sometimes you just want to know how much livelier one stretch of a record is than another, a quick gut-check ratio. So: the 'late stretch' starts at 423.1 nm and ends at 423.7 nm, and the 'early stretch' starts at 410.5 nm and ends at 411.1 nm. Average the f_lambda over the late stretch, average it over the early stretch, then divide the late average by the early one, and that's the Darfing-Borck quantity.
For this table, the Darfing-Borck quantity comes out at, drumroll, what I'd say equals 0.73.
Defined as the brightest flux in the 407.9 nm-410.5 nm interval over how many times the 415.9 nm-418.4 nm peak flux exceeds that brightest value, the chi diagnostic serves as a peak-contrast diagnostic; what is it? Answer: 23.2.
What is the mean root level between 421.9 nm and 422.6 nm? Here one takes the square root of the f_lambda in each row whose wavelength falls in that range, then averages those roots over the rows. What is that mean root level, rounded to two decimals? 3.86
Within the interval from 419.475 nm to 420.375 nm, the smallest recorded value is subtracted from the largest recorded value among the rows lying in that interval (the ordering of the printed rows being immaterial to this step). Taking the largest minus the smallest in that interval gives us 1.7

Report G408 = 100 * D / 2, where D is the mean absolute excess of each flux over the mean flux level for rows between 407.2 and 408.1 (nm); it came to 31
